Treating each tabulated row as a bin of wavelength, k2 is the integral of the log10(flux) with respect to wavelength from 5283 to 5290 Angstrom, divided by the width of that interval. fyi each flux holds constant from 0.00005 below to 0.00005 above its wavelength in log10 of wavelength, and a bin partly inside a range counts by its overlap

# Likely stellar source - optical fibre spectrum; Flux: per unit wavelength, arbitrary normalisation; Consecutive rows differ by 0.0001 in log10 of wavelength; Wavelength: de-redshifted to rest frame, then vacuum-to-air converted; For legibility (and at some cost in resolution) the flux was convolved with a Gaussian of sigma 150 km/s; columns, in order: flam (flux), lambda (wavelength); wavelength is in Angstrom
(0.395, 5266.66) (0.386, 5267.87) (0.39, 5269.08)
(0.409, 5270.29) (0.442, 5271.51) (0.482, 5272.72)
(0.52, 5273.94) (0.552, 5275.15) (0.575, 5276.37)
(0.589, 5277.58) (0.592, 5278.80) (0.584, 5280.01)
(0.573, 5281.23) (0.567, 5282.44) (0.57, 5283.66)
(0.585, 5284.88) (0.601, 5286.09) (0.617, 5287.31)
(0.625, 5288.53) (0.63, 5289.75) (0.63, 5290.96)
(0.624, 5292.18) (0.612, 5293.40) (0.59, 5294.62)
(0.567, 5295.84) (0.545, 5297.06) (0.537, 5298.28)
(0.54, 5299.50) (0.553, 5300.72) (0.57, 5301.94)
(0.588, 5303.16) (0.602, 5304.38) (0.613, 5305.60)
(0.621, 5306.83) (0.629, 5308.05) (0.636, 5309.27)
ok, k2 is -0.22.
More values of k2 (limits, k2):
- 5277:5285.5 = -0.24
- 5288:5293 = -0.20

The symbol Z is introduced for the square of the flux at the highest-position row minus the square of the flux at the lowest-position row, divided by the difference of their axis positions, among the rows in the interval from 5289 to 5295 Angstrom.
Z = -0.010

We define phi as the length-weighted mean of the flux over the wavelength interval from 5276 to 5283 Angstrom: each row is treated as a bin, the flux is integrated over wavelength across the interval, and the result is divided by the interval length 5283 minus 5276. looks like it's 0.58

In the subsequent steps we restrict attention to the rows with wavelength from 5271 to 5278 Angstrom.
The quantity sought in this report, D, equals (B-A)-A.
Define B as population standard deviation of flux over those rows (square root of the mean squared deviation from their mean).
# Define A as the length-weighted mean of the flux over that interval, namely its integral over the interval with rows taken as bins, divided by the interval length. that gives -1.00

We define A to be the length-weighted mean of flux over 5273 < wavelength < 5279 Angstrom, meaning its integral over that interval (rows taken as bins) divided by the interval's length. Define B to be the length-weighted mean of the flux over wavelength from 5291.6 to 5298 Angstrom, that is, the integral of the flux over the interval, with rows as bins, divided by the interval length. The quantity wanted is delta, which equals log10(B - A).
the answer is -1.59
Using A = 0.559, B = 0.58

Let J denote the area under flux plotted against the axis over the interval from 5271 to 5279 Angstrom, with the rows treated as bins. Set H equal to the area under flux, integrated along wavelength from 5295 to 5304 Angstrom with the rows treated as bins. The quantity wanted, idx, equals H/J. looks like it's 1.18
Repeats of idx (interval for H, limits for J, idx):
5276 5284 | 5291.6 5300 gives 0.96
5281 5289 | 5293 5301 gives 1.05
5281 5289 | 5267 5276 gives 1.15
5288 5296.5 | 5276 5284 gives 1.12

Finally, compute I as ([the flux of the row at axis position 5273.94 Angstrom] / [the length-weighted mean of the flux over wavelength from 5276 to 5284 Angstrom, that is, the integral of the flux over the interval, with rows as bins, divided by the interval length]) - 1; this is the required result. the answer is -0.10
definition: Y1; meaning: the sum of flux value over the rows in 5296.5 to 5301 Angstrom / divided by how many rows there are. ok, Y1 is 0.54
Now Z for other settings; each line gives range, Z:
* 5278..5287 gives 0.001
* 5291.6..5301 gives -0.010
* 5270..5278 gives 0.025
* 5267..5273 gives 0.017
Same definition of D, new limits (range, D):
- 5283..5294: -1.20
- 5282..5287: -1.15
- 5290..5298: -1.16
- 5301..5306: -1.16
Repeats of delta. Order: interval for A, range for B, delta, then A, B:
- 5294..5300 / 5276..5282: -1.56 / 0.556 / 0.58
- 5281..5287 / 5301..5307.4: -1.85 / 0.582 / 0.60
